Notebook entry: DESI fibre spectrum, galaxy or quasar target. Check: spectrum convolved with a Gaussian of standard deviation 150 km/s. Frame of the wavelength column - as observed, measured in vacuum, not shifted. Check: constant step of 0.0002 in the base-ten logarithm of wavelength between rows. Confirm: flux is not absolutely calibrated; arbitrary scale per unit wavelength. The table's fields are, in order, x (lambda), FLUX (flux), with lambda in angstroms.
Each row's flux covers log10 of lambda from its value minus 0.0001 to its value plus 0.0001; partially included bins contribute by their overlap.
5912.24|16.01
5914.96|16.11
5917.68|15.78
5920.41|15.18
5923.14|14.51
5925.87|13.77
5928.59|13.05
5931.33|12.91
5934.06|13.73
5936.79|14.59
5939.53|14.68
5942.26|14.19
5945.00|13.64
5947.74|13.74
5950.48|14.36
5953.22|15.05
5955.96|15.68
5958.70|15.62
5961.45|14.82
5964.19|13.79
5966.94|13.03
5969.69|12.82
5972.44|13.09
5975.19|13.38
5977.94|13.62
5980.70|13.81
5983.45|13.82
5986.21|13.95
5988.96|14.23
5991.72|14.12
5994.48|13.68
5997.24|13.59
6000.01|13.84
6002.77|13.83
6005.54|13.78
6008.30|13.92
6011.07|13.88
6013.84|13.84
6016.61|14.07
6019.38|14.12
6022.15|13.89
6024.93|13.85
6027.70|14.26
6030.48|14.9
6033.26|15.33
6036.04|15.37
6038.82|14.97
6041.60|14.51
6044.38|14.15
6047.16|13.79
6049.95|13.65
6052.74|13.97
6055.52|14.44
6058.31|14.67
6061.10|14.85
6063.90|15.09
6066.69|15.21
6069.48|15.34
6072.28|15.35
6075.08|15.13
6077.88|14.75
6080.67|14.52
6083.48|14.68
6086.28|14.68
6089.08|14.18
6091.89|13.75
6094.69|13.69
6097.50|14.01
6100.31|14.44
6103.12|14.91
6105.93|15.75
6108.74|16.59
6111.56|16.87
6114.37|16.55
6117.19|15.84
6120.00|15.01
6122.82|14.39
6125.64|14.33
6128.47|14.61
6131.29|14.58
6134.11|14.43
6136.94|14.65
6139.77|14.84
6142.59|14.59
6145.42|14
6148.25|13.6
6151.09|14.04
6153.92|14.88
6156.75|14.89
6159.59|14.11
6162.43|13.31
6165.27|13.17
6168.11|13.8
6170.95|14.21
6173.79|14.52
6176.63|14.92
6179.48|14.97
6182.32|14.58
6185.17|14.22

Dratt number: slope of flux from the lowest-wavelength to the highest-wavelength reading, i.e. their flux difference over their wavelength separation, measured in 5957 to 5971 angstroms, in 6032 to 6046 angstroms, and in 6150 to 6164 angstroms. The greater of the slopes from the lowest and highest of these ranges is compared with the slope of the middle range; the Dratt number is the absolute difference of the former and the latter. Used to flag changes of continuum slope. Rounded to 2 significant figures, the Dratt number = 0.042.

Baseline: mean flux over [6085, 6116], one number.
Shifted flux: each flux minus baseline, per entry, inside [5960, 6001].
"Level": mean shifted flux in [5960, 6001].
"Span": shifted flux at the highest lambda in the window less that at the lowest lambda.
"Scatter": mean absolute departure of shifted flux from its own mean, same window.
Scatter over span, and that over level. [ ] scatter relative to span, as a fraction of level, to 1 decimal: 0.3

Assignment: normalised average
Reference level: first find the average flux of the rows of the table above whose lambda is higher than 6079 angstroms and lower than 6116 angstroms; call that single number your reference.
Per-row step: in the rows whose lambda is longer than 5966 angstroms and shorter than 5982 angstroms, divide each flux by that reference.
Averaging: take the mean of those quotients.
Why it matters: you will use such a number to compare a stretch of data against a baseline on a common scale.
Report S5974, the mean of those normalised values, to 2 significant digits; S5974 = 0.89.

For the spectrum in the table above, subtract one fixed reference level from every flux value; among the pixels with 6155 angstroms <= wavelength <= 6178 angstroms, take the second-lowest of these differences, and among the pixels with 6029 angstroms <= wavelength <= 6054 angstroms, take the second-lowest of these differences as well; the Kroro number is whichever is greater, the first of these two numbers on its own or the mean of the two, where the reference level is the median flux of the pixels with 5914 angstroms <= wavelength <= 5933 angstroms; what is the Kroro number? -1.0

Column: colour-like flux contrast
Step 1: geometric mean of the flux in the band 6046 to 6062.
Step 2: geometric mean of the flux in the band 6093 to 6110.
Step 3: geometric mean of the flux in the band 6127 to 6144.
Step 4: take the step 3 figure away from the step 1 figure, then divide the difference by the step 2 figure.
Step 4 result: -0.03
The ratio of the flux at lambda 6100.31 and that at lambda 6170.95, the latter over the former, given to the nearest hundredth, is 0.98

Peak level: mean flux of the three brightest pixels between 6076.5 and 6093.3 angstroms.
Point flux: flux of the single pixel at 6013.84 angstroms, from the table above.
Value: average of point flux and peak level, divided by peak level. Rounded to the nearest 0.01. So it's 0.97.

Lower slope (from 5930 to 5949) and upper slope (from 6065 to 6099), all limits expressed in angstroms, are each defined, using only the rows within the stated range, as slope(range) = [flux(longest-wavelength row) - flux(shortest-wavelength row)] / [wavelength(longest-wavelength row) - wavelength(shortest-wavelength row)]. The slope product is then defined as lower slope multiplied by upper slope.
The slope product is -0.0020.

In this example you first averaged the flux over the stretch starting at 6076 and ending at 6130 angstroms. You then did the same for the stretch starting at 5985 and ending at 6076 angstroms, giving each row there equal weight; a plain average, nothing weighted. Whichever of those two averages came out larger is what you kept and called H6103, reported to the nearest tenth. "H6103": 14.9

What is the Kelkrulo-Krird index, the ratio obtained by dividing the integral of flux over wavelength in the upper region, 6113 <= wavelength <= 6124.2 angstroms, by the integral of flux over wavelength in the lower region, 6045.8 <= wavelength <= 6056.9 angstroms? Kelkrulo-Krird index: 1.12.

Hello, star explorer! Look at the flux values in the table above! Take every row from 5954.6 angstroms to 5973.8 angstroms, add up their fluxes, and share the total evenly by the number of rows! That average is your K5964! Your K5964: 14.1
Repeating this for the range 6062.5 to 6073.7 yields 15.2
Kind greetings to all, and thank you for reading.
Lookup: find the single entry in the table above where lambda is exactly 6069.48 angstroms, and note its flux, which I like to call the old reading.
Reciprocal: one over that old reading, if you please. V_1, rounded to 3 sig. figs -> 0.0652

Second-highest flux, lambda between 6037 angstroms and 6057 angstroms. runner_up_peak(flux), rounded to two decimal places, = 14.51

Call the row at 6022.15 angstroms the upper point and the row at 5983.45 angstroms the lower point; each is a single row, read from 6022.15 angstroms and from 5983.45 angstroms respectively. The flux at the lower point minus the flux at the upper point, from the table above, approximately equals -0.1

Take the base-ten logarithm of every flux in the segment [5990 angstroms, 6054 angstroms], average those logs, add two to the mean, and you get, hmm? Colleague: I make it 3.15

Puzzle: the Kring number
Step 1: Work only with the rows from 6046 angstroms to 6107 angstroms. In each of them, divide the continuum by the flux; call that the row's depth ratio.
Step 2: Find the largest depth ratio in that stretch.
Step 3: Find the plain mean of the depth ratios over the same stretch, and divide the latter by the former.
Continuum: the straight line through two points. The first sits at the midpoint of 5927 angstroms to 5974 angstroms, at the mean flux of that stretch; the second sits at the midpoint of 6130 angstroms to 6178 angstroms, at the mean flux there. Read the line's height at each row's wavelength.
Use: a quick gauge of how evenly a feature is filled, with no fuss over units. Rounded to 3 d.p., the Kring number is 0.939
